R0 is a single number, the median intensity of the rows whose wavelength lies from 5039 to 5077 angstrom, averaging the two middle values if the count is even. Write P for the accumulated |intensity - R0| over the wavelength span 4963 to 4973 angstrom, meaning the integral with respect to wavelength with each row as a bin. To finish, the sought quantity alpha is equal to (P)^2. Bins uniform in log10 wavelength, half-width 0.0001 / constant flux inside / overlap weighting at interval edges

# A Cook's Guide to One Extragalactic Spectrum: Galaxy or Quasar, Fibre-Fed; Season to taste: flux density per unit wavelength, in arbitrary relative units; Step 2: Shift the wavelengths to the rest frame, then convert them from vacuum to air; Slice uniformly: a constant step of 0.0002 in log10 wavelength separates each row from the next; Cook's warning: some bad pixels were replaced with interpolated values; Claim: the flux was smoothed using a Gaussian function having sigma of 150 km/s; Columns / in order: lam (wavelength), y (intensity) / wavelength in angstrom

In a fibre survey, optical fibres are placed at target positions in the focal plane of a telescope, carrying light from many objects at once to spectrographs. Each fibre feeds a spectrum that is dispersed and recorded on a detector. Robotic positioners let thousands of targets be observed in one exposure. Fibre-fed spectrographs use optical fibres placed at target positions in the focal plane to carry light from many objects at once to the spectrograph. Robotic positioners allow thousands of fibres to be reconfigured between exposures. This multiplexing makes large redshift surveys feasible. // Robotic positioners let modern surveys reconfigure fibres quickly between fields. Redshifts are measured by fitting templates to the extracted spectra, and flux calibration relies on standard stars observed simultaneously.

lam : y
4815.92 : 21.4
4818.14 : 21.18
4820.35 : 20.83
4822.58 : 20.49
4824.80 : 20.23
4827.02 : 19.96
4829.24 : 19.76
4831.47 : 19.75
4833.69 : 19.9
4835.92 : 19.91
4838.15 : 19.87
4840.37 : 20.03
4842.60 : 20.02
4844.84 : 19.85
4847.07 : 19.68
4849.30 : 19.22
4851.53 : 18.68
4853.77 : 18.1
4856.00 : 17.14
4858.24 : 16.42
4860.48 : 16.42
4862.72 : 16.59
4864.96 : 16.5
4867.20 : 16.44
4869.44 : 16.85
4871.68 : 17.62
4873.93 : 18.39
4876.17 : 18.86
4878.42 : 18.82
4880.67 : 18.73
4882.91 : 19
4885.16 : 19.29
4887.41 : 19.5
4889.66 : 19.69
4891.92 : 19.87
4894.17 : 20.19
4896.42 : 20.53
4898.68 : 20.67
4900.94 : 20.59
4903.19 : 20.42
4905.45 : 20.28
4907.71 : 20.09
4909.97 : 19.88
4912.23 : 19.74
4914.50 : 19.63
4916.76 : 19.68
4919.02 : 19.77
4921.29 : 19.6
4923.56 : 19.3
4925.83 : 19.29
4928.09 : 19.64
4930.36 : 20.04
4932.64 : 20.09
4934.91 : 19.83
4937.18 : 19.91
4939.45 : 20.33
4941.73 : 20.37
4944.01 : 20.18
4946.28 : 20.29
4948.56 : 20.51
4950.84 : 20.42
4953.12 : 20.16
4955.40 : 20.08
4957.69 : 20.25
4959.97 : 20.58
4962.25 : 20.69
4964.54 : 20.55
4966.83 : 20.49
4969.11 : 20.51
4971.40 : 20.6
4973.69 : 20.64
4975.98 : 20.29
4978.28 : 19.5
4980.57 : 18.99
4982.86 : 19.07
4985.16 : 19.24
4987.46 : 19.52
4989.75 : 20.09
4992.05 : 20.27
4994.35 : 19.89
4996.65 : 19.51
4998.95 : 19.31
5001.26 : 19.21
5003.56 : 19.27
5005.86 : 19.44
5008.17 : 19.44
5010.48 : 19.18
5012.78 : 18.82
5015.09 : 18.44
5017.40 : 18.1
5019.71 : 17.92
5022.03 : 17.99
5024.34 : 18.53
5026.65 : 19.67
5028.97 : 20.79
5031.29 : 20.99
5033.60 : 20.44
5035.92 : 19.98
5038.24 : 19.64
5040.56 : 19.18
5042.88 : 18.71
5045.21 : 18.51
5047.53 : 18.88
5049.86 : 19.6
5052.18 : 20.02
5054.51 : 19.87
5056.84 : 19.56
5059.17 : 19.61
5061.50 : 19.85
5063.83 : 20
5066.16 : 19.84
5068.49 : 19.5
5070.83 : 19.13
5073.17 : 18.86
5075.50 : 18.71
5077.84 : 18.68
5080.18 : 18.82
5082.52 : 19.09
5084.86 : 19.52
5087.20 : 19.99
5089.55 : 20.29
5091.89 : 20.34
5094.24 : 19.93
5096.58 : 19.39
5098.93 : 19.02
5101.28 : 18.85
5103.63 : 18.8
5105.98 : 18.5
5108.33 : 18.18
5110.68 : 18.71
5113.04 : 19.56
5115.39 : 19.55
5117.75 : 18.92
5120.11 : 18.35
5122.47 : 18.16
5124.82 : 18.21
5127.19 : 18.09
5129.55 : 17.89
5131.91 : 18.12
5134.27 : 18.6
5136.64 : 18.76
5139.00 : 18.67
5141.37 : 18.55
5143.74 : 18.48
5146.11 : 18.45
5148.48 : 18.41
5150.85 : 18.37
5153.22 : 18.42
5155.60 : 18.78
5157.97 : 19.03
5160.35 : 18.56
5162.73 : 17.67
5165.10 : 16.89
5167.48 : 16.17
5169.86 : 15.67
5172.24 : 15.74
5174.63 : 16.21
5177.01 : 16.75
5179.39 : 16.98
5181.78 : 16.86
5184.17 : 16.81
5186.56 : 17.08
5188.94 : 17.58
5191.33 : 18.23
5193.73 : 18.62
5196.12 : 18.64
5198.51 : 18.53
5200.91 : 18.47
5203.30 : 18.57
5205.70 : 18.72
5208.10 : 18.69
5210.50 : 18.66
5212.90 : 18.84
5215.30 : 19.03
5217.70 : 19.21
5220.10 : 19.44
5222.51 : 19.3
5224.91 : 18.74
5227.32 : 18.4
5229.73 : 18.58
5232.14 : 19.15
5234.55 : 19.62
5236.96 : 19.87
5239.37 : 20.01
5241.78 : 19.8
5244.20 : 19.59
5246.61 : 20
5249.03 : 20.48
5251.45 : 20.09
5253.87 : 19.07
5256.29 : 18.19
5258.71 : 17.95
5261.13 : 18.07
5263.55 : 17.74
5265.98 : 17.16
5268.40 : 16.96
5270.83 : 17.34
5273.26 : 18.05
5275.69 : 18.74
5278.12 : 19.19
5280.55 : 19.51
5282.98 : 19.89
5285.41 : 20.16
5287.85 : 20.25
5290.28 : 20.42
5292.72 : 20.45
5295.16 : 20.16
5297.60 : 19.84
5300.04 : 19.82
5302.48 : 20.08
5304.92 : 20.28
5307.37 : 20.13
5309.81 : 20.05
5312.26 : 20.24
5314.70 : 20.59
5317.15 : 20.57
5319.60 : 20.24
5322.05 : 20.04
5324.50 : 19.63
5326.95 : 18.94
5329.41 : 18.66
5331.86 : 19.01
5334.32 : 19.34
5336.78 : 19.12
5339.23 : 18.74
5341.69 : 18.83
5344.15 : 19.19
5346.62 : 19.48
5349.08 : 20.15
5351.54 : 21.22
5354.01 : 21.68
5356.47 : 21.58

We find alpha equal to 104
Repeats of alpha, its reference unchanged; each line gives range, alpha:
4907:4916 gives 7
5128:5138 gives 142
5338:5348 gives 22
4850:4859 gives 269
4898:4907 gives 70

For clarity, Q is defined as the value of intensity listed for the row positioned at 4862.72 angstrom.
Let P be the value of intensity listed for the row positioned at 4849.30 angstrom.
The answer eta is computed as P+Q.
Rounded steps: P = 19.22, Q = 16.59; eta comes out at 35.8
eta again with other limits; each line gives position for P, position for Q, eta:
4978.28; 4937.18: 39.4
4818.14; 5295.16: 41.3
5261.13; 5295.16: 38.2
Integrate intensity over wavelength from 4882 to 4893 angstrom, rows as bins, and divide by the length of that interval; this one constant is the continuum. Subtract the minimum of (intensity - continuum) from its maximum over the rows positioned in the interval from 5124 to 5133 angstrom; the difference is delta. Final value 0.32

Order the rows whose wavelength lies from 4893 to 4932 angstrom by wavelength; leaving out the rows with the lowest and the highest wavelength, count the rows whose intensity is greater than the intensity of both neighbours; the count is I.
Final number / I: 2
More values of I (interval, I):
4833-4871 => 3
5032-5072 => 2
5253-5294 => 1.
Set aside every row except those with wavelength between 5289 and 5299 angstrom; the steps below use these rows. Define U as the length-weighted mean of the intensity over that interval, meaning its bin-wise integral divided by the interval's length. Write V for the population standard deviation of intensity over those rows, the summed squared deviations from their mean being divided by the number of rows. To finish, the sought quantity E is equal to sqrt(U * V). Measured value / 2.2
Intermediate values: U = 20.2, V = 0.2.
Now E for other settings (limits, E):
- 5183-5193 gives 3.1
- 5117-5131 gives 2.4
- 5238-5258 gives 3.6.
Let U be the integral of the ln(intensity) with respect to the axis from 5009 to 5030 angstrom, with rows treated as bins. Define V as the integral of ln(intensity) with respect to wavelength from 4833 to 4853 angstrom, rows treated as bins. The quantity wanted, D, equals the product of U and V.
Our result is 3669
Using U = 61.6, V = 59.5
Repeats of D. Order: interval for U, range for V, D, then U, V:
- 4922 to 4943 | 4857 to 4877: 3561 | 62.7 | 56.7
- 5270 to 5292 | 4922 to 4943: 4088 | 65.1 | 62.7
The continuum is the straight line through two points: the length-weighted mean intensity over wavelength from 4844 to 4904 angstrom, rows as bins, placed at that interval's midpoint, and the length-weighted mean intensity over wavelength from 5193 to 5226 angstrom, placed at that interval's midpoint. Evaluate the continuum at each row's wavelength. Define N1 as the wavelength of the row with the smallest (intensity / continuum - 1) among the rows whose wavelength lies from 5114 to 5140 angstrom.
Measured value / 5129.55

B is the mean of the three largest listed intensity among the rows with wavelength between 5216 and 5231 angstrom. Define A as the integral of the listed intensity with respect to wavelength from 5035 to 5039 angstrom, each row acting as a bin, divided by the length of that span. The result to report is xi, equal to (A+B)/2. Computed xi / 19.6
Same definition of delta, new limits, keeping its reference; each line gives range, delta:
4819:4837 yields 1.08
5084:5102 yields 1.49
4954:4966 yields 0.61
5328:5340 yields 0.68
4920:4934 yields 0.80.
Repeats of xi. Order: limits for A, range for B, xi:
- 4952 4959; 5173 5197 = 19.3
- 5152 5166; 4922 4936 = 19.1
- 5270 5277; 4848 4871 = 18.4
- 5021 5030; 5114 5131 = 19.1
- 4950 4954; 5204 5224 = 19.8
